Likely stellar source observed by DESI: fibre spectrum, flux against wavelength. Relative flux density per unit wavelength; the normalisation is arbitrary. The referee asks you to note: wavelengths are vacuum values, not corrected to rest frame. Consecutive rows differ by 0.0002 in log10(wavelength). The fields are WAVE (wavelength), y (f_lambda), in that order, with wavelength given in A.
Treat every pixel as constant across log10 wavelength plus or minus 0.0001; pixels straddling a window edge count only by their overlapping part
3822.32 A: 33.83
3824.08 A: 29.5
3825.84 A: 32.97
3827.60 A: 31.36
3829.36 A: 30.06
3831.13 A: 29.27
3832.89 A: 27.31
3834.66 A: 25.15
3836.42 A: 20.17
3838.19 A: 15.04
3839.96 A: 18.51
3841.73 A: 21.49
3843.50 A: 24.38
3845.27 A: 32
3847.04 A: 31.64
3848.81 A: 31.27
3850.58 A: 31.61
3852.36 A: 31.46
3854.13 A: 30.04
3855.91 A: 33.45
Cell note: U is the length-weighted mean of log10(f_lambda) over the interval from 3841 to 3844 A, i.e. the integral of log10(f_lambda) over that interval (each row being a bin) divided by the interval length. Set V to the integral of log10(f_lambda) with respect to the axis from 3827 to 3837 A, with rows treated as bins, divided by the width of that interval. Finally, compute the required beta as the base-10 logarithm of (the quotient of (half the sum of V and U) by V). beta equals -0.012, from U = 1.36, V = 1.43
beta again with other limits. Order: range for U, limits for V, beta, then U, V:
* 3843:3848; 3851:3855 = -0.002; 1.47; 1.49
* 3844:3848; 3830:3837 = 0.013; 1.49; 1.41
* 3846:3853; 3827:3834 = 0.005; 1.50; 1.47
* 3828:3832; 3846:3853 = -0.004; 1.47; 1.50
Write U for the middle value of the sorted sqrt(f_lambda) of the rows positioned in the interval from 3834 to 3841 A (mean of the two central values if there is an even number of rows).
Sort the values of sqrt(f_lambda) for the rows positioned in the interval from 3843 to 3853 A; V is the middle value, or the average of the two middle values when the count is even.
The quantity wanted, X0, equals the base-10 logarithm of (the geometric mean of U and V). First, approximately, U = 4.40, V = 5.6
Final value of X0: 0.696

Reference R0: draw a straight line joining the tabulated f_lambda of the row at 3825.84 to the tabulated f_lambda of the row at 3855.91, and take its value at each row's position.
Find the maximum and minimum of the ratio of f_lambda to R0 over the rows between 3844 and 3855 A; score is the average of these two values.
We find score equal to 0.93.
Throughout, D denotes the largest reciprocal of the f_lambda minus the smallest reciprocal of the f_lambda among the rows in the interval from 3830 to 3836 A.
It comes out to 0.006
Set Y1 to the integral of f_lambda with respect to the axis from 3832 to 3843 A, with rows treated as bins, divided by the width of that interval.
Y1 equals 21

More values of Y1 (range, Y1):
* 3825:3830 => 32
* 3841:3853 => 29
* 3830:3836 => 27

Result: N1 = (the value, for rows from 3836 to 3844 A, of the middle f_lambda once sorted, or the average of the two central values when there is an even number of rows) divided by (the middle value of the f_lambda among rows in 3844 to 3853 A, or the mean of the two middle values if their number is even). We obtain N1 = 0.64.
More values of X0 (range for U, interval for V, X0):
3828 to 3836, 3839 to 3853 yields 0.737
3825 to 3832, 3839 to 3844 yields 0.705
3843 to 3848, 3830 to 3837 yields 0.730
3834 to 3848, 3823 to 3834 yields 0.708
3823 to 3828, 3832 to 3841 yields 0.700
